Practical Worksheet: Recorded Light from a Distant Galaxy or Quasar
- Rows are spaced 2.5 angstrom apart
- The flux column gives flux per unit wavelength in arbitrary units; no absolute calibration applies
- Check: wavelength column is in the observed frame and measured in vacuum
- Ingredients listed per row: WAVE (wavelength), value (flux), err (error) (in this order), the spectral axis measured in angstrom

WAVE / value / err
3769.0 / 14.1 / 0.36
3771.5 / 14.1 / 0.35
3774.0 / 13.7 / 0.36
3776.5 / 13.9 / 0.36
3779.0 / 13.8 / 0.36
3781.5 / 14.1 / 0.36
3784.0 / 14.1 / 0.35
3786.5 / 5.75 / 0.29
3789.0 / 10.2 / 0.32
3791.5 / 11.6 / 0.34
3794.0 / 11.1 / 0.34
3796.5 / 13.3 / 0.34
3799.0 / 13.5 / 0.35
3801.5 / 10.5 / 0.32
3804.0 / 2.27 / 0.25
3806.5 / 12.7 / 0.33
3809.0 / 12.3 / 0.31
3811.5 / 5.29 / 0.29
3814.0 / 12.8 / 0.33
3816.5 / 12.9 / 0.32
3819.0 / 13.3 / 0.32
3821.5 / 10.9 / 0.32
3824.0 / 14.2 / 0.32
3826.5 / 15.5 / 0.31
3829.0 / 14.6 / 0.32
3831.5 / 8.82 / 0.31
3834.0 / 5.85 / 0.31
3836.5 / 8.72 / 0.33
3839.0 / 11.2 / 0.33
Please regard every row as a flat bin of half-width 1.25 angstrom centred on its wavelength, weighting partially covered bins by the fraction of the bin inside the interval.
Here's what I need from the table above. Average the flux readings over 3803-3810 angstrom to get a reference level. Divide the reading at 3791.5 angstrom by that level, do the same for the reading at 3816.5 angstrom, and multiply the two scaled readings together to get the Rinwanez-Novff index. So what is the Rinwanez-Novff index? 1.8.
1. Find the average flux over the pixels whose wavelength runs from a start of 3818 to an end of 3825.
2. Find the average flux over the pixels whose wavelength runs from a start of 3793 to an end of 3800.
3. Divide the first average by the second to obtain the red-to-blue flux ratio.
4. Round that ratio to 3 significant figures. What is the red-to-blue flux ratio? 1.01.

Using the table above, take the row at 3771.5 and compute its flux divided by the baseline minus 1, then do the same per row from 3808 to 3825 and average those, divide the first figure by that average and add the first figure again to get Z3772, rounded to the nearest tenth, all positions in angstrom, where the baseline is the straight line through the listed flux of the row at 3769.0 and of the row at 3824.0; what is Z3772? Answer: 0.0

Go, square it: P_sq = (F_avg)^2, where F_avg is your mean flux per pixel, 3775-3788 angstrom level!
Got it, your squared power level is 152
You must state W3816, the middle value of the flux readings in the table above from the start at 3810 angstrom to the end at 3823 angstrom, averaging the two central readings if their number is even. 12.8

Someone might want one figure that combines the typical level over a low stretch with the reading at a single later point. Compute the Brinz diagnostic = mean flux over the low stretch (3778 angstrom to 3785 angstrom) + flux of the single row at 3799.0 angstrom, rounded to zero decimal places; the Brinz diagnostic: 28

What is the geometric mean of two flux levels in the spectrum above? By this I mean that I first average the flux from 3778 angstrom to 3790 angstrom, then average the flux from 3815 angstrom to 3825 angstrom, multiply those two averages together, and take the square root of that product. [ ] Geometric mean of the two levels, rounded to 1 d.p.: 12.2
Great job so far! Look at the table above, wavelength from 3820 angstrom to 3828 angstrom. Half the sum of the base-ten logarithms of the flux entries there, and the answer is 1.69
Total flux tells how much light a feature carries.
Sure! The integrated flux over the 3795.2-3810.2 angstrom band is 161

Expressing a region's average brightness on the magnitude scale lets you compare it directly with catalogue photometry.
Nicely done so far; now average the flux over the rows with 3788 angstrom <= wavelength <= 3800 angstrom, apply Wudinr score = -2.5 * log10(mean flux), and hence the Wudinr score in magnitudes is -2.69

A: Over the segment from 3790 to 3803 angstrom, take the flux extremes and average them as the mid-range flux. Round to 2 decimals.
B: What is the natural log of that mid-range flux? 2.48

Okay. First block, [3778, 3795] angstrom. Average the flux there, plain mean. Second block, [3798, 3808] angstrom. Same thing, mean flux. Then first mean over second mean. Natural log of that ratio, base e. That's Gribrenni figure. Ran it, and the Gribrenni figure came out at 0.17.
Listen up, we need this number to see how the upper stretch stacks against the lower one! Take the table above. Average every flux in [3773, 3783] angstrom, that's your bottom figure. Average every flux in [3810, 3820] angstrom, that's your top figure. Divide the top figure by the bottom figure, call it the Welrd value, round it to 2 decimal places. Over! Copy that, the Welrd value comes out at 0.80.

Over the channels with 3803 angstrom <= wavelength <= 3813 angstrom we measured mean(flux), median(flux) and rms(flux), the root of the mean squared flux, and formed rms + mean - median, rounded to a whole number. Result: 9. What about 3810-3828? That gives 12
